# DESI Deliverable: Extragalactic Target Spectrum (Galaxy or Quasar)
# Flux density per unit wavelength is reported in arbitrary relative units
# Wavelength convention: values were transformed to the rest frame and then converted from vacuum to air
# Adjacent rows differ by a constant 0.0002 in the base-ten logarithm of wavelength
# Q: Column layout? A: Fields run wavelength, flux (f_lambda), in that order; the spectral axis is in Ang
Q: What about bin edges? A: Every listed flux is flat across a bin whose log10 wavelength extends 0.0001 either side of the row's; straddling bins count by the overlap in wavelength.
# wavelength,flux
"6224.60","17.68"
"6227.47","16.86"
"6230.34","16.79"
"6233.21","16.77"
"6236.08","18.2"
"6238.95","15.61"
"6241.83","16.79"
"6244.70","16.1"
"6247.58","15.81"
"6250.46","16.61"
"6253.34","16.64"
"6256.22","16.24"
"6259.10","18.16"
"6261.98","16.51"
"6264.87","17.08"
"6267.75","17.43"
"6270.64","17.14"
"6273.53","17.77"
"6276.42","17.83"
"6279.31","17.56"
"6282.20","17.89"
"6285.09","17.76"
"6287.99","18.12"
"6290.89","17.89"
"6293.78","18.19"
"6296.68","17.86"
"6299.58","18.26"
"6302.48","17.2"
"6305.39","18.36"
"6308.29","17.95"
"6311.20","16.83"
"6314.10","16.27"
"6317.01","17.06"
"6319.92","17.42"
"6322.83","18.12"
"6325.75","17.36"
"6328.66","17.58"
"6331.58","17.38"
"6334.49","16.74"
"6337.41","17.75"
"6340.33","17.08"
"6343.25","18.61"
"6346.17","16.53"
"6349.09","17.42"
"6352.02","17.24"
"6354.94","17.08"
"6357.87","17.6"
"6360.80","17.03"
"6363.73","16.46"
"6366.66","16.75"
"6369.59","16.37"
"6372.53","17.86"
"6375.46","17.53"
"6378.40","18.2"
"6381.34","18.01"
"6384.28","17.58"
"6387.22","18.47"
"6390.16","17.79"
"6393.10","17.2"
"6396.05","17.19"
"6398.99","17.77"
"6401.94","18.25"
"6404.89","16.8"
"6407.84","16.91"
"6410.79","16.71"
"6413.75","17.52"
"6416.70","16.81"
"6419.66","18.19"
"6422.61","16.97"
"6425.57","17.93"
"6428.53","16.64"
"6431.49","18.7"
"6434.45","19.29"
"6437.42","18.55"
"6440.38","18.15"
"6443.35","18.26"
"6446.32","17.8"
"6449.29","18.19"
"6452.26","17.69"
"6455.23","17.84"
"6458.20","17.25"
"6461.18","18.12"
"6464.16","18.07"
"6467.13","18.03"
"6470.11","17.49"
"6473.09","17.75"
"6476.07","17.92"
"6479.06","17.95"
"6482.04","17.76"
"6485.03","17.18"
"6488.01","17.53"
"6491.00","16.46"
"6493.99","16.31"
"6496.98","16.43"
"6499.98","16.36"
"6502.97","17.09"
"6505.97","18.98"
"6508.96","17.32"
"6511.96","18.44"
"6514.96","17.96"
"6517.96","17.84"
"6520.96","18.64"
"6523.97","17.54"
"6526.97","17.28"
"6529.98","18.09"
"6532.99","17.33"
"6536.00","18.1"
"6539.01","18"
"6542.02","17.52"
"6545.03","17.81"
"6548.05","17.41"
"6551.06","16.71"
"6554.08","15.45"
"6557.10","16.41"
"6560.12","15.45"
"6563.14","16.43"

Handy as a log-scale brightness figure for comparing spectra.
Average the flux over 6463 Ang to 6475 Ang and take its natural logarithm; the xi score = 2.88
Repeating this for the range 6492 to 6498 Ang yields 2.80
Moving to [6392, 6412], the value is 2.85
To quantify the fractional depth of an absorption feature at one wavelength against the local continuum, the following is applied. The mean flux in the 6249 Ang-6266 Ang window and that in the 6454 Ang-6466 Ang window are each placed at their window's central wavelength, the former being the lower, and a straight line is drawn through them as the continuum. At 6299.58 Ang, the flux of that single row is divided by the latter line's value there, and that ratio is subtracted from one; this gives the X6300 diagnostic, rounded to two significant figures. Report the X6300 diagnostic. -0.070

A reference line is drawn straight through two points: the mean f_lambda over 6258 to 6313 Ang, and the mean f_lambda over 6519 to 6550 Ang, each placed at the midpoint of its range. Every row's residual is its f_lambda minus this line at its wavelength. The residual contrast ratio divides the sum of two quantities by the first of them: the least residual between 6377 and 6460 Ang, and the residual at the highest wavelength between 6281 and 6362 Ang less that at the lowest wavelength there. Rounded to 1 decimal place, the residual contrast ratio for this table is 1.8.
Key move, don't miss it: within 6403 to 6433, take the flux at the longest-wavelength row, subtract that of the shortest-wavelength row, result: 1.9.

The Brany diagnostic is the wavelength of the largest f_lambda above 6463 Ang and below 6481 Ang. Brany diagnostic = 6464.16 Ang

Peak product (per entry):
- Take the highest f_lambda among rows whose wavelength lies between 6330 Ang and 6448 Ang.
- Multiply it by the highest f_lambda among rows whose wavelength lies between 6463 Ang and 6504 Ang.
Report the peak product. 349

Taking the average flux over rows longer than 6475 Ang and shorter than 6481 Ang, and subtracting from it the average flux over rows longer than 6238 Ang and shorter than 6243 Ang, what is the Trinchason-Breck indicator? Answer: 1.7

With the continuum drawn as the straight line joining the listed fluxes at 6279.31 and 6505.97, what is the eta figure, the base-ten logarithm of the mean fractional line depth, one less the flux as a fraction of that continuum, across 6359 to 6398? -1.38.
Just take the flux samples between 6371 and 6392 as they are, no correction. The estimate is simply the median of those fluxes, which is 17.86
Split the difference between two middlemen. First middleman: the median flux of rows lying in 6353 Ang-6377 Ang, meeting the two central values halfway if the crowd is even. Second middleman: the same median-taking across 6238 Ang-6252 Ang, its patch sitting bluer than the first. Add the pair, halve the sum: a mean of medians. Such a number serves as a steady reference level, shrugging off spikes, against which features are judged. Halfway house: 16.6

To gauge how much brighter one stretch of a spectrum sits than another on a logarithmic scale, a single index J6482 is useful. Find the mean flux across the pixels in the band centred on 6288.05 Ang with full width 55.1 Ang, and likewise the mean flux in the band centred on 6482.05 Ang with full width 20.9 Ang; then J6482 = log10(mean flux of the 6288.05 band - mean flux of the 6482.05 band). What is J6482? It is -1.2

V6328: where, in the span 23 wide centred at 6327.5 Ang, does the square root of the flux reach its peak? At 6322.83 Ang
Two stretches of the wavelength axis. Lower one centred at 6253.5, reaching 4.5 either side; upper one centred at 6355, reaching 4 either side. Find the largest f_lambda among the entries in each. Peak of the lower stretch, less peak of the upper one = -0.96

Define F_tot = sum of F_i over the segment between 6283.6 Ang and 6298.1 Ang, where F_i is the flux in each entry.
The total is 90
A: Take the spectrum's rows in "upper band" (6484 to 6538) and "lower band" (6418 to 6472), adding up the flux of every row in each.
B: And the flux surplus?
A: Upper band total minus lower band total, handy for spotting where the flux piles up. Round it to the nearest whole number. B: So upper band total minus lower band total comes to -8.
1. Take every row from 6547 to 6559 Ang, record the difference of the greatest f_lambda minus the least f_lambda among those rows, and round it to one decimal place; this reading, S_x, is 2.0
